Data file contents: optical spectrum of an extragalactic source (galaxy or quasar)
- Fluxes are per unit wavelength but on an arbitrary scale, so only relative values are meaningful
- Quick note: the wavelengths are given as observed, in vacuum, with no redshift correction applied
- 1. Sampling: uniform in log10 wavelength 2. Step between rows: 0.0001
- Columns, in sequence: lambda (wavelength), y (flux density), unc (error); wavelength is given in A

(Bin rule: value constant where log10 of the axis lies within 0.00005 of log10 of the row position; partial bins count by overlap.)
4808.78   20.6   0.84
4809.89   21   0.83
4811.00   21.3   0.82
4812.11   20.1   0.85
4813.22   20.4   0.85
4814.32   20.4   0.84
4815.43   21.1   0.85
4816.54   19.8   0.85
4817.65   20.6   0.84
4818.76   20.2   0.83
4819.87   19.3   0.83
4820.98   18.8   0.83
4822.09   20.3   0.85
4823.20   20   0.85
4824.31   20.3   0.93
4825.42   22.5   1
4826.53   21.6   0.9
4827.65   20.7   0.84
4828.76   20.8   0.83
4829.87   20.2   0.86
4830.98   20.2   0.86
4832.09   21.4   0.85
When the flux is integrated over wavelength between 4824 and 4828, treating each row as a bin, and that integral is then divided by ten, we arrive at 9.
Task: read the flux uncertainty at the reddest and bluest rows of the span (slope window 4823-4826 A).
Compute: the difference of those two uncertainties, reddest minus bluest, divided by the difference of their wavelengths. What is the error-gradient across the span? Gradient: 0.068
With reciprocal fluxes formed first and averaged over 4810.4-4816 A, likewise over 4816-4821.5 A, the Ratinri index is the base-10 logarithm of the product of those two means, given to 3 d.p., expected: -2.610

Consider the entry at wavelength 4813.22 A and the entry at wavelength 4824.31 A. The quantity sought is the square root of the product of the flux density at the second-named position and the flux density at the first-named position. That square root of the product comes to 20.3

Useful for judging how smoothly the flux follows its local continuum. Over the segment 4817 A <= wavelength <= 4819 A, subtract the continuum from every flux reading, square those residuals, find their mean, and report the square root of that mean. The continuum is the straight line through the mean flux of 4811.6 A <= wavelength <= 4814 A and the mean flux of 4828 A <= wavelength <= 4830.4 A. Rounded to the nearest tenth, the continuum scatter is 0.2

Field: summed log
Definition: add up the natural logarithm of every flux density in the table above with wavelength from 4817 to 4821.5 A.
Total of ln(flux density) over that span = 11.9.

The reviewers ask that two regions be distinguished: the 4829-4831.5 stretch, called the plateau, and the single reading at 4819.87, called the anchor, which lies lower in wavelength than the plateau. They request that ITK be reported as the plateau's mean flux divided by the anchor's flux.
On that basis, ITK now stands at 1.05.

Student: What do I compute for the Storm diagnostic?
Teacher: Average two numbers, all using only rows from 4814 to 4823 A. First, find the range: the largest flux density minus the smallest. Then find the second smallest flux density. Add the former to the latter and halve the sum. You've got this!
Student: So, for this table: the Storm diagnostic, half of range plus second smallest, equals 10.8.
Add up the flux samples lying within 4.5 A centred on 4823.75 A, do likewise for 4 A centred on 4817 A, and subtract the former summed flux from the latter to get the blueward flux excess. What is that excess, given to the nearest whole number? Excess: -1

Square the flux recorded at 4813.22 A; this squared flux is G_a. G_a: 416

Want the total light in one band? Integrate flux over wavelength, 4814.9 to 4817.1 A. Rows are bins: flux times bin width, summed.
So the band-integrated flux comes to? 45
